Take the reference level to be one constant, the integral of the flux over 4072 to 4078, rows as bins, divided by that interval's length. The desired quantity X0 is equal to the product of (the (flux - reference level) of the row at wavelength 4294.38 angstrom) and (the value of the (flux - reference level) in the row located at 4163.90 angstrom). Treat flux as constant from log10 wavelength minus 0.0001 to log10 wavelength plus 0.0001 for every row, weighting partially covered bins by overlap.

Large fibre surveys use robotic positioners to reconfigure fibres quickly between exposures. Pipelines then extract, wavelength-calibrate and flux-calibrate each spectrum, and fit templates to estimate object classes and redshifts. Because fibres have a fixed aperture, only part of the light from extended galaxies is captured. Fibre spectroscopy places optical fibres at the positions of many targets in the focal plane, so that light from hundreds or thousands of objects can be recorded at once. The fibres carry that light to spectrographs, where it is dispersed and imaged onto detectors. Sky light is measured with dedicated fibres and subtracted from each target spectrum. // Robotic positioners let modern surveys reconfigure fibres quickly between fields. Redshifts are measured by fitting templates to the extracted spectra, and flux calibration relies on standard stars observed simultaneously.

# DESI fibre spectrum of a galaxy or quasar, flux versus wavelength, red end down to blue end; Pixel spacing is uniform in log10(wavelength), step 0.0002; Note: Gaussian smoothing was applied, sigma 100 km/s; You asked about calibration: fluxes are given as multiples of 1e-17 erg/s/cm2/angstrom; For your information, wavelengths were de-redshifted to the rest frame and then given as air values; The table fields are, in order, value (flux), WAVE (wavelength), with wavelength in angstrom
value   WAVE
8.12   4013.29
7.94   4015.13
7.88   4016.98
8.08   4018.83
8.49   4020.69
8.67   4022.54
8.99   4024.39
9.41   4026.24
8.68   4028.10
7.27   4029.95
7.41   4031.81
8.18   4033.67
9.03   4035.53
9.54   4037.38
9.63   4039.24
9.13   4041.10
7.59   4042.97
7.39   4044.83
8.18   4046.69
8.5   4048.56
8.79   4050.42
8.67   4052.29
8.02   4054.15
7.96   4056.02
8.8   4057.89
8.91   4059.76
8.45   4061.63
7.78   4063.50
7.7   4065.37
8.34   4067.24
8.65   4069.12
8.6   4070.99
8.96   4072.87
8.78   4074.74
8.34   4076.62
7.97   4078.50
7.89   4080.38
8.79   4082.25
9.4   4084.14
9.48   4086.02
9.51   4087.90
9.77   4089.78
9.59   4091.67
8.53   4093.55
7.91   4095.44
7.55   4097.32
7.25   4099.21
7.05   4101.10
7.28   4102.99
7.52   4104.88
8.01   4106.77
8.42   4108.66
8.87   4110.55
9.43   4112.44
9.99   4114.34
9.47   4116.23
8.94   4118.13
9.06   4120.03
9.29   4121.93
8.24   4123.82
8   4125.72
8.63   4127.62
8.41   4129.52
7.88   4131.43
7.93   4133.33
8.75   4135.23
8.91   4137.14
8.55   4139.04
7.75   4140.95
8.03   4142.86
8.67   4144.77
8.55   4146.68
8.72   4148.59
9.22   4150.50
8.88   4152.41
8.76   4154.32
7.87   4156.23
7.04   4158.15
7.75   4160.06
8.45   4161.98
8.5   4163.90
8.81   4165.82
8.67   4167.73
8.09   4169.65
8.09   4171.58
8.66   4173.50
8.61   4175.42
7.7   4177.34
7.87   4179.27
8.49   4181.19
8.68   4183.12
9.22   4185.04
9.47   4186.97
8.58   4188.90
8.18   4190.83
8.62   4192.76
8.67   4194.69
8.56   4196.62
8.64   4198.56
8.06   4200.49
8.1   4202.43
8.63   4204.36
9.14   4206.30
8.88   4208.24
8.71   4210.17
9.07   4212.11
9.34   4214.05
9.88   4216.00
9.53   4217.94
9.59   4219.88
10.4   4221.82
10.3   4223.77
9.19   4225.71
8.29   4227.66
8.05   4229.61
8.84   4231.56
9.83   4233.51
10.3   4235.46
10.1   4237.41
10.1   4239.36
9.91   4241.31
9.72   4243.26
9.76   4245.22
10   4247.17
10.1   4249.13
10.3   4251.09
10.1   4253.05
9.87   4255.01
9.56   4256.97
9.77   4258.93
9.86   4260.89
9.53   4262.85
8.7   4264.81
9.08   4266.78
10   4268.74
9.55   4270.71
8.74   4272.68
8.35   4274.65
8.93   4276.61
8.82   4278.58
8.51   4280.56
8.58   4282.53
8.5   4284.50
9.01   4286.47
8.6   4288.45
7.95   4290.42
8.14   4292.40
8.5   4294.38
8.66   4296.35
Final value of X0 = 0.0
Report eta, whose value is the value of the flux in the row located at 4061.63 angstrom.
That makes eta 8.45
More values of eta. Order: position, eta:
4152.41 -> 8.88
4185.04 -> 9.22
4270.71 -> 9.55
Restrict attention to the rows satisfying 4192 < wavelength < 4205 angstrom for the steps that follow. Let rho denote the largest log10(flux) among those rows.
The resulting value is 0.94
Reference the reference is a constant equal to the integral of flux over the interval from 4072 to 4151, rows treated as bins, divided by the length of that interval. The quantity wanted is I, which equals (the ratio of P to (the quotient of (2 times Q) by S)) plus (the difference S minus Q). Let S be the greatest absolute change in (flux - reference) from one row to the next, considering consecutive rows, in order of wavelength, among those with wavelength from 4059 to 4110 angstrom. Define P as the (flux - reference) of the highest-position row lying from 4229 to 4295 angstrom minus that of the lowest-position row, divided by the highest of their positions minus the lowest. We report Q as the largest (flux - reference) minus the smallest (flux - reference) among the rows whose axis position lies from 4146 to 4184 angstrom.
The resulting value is -1.1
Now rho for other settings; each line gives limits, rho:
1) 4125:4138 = 0.95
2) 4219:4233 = 1.02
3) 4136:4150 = 0.95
